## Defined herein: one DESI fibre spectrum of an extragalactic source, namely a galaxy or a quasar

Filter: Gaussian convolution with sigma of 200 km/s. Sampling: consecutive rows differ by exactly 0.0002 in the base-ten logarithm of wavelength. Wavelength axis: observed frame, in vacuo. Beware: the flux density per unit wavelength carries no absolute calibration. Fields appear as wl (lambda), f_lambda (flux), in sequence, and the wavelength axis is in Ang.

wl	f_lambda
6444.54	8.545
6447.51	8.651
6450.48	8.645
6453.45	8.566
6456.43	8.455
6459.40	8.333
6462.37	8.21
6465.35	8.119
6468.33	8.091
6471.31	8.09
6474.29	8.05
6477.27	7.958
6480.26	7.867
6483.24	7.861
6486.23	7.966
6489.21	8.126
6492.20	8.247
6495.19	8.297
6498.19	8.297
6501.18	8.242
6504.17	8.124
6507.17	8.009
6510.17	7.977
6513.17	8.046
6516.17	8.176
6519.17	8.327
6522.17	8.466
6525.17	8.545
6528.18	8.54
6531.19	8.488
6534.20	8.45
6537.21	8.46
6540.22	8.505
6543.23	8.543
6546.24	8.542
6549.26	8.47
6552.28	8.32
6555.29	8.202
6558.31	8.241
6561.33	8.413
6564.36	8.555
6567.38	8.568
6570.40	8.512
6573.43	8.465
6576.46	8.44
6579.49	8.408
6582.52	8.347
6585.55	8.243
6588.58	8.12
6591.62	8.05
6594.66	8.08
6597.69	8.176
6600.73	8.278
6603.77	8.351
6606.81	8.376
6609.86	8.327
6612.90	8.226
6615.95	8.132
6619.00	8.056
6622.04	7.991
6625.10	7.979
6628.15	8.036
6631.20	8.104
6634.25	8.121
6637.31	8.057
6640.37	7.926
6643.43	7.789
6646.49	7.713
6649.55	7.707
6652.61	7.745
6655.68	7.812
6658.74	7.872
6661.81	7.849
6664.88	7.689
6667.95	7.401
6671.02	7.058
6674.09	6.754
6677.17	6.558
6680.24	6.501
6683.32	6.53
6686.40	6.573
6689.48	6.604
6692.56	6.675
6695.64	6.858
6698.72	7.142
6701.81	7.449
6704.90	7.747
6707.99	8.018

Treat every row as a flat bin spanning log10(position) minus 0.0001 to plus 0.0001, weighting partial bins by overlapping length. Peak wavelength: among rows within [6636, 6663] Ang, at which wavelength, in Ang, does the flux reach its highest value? 6637.31 Ang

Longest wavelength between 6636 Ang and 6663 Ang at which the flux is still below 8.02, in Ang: 6661.81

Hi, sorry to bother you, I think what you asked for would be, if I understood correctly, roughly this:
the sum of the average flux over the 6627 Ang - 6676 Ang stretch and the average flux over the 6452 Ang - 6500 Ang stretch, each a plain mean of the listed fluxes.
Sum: 15.9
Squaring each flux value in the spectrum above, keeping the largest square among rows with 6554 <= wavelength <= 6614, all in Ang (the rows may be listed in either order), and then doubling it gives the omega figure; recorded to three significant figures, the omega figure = 147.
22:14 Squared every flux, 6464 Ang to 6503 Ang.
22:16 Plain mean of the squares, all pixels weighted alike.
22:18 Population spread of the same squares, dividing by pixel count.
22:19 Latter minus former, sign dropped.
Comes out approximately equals 63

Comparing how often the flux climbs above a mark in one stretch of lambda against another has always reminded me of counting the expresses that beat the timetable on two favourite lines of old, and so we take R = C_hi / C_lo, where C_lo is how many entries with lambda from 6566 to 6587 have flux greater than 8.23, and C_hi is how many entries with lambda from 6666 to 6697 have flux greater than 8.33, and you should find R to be 0.00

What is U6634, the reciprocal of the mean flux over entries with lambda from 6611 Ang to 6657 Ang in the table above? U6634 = 0.126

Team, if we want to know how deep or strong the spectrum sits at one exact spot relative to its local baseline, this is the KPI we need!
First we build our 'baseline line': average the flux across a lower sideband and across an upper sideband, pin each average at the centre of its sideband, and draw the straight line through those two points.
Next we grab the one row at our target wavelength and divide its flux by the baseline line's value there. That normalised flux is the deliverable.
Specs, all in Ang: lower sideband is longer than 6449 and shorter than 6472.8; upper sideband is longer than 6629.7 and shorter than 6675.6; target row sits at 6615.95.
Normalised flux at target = 1.04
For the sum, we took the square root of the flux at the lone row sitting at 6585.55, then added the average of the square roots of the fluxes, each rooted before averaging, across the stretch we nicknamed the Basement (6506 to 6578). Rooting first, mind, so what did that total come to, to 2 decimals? 5.77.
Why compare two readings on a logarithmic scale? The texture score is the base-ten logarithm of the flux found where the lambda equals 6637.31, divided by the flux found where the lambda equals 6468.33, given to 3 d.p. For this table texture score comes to -0.002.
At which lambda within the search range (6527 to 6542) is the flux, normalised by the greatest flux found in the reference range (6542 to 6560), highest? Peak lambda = 6528.18 Ang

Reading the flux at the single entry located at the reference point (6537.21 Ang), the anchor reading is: 8.46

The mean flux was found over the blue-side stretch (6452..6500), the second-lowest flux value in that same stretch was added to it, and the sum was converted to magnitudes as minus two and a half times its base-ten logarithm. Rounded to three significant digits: -3.01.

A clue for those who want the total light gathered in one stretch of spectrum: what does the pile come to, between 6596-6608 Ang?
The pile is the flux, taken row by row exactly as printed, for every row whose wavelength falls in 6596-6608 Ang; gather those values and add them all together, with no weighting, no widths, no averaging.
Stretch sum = 33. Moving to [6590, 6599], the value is 24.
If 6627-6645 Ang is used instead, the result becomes 48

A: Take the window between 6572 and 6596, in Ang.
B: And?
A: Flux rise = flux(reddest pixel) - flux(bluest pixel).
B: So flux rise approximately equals -0.4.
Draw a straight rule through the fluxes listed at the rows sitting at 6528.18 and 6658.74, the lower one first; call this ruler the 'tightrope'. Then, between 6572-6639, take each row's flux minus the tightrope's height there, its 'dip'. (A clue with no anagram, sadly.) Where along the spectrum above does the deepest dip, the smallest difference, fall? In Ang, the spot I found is 6591.62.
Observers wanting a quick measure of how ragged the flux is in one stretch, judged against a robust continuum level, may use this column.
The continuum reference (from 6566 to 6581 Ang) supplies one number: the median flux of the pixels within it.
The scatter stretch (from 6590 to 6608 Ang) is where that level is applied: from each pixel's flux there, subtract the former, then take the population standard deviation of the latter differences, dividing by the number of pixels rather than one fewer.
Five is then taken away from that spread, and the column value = -4.87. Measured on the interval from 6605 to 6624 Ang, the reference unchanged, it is -4.86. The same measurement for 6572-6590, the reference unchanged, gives -4.88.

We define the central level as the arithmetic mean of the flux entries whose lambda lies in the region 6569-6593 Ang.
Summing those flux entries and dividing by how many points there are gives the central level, 8.32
